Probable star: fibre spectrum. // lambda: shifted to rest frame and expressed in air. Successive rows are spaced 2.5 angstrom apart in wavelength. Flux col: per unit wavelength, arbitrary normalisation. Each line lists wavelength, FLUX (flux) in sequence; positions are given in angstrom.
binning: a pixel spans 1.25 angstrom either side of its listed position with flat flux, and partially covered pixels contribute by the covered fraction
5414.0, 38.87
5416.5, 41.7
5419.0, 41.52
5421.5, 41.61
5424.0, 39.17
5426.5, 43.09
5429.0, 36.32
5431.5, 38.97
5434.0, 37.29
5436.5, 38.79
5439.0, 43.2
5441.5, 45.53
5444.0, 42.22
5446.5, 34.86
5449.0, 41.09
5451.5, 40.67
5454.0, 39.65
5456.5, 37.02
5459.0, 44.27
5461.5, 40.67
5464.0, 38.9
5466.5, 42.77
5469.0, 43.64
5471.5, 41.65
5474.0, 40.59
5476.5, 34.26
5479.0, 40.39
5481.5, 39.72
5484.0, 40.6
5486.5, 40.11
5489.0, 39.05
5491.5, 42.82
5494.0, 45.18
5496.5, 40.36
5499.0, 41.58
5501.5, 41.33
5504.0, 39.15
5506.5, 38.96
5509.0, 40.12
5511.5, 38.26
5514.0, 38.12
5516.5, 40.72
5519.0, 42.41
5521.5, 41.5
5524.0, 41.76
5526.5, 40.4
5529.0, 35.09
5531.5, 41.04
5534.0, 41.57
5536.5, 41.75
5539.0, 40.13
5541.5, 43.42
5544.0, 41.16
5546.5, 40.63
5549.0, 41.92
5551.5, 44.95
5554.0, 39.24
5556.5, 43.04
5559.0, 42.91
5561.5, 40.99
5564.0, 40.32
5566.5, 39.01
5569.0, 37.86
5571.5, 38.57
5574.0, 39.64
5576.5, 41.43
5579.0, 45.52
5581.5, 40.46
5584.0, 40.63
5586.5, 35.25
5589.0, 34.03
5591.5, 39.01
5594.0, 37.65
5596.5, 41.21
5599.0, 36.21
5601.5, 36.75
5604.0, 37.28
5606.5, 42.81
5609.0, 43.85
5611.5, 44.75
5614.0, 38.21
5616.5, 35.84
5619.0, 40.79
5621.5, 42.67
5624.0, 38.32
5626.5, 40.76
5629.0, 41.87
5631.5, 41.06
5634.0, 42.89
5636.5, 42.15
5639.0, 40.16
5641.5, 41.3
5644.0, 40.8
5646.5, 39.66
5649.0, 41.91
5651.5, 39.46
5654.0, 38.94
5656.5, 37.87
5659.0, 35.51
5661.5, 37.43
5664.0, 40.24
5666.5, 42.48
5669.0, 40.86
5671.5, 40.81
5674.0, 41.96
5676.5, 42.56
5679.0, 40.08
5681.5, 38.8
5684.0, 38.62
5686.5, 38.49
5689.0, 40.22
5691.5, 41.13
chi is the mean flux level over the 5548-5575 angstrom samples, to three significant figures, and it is 40.8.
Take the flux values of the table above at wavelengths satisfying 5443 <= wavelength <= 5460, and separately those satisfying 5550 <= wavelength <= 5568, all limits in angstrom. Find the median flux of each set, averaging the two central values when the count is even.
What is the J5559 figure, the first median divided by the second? 0.99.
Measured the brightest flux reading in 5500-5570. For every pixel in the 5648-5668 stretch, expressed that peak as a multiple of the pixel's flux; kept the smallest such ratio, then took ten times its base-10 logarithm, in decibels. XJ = 0.25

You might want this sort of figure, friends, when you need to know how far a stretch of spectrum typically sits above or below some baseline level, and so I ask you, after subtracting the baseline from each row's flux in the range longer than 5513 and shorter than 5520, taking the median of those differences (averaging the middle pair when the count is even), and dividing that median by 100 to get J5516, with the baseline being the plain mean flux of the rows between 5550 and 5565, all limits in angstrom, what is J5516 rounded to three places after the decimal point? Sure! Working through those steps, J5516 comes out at -0.012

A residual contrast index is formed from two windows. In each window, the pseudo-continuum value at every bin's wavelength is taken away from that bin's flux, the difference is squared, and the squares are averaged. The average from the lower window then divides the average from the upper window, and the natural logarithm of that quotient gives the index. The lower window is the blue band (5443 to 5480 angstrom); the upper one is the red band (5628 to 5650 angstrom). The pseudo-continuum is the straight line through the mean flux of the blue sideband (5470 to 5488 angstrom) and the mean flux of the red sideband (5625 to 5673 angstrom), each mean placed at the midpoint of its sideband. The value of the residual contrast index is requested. -1.43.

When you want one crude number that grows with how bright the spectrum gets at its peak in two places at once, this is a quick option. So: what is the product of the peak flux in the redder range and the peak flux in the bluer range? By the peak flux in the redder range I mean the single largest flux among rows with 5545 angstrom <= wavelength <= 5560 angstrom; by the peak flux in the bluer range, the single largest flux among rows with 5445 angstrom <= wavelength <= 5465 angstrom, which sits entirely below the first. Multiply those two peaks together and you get 1990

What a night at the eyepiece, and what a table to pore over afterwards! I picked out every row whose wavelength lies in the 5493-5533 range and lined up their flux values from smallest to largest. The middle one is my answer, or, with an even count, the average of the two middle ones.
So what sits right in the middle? 40.6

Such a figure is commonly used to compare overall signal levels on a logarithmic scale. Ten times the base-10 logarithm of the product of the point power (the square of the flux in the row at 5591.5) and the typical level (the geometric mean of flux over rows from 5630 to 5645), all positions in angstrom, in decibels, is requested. 48.0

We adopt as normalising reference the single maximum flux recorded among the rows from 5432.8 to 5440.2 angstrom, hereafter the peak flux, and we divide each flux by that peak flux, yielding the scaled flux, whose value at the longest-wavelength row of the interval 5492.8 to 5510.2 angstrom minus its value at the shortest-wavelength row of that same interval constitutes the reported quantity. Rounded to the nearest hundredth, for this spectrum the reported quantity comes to -0.12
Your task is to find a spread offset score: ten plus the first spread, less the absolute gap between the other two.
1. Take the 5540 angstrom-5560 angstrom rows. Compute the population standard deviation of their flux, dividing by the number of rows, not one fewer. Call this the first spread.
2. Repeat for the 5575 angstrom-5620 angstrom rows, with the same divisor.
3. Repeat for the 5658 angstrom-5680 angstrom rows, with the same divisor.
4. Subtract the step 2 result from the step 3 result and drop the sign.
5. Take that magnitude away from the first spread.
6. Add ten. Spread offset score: 10.6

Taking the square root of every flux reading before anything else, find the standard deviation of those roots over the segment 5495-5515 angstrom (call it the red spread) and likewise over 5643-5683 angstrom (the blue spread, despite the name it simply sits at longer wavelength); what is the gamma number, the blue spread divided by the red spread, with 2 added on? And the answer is 3.5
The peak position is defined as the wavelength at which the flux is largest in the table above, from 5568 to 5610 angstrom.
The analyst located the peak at 5579.0 angstrom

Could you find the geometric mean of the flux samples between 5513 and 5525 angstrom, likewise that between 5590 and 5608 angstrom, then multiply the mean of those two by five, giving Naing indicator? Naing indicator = 199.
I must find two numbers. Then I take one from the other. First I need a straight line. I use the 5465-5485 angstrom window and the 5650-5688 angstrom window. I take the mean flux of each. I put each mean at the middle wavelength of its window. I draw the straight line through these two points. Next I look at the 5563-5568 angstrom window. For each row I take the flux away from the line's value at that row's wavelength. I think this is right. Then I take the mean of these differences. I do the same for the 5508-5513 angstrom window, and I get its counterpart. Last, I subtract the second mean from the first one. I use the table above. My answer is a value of -0.7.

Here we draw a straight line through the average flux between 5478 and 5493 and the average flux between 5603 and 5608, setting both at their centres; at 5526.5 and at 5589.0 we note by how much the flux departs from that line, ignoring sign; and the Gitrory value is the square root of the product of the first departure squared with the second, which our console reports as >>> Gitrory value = 0.2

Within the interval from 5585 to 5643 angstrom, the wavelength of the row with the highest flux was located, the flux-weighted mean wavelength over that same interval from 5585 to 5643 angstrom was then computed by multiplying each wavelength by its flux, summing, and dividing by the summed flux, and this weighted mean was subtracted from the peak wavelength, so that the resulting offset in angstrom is -3.2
